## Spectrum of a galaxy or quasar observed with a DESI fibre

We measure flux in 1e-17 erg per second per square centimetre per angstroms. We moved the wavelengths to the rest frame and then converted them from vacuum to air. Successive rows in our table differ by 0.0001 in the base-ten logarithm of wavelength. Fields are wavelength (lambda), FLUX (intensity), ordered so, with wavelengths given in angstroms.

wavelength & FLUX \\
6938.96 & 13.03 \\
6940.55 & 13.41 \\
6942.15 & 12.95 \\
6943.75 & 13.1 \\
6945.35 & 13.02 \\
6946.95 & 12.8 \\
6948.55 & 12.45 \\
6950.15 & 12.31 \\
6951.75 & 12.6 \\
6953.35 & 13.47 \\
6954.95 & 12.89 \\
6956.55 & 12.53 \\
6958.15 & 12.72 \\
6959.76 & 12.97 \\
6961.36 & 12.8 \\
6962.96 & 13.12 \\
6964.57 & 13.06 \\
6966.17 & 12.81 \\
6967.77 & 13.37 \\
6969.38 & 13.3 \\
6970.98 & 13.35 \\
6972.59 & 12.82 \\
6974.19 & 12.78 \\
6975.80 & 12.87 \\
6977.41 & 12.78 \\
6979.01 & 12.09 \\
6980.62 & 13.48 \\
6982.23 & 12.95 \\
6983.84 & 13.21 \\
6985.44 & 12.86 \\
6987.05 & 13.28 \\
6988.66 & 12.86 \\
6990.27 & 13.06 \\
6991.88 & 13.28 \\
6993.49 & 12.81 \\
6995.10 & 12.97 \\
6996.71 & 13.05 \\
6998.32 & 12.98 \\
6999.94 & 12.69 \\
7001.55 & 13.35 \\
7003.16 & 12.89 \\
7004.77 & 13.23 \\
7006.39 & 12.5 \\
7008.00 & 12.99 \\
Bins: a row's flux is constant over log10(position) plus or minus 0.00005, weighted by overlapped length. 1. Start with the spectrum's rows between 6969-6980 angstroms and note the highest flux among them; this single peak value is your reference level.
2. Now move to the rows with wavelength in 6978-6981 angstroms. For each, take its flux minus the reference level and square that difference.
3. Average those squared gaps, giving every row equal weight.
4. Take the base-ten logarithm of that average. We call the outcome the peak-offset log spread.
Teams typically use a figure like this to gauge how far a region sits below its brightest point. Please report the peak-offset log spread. -0.1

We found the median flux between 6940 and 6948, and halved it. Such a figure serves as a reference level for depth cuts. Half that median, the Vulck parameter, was 6.51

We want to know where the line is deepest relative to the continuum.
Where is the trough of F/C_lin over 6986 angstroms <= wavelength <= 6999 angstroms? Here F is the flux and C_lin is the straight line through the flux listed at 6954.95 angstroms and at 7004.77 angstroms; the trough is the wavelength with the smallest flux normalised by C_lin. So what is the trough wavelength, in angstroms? 6993.49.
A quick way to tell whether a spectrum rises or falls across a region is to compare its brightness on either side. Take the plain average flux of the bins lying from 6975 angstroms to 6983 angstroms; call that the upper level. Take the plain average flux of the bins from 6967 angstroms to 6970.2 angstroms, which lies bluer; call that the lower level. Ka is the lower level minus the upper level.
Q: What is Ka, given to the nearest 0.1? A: 0.5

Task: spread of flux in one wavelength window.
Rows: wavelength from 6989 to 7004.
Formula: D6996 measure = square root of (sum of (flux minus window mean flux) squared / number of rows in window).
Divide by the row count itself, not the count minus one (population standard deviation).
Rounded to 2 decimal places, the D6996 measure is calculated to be 0.20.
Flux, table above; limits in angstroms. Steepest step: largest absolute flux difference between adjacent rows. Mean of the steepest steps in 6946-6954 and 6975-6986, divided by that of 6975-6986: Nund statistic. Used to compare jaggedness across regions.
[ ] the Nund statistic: 0.81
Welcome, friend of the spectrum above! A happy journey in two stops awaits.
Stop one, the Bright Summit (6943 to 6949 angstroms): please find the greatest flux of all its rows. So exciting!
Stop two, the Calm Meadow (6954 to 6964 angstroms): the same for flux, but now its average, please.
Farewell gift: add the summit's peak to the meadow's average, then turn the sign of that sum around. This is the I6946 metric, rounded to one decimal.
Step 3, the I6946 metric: -25.9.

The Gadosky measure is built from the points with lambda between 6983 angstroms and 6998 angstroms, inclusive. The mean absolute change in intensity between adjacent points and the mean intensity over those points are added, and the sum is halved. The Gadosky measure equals 6.67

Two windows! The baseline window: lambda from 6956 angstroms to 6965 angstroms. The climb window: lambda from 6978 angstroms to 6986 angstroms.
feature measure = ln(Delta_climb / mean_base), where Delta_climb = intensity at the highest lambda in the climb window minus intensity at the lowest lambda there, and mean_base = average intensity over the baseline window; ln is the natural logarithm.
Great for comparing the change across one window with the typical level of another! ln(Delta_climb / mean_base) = -2.8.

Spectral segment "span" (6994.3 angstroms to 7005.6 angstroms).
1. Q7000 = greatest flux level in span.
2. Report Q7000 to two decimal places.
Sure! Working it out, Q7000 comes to 13.35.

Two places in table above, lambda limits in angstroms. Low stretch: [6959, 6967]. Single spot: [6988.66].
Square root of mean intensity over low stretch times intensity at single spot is 12.91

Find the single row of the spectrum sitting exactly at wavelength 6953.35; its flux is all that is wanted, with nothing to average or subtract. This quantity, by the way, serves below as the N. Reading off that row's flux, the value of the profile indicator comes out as 13.47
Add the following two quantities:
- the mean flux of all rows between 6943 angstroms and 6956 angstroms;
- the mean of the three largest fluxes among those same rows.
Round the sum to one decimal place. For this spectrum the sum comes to 26.0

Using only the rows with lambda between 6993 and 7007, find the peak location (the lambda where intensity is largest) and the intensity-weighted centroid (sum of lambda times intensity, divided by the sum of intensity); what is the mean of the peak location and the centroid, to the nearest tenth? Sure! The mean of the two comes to 7000.7 angstroms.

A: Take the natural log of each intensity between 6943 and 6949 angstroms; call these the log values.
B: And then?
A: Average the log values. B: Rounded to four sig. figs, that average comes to 2.553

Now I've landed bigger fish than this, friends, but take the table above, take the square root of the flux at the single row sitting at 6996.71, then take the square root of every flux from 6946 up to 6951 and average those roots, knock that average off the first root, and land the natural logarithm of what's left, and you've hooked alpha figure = -2.6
